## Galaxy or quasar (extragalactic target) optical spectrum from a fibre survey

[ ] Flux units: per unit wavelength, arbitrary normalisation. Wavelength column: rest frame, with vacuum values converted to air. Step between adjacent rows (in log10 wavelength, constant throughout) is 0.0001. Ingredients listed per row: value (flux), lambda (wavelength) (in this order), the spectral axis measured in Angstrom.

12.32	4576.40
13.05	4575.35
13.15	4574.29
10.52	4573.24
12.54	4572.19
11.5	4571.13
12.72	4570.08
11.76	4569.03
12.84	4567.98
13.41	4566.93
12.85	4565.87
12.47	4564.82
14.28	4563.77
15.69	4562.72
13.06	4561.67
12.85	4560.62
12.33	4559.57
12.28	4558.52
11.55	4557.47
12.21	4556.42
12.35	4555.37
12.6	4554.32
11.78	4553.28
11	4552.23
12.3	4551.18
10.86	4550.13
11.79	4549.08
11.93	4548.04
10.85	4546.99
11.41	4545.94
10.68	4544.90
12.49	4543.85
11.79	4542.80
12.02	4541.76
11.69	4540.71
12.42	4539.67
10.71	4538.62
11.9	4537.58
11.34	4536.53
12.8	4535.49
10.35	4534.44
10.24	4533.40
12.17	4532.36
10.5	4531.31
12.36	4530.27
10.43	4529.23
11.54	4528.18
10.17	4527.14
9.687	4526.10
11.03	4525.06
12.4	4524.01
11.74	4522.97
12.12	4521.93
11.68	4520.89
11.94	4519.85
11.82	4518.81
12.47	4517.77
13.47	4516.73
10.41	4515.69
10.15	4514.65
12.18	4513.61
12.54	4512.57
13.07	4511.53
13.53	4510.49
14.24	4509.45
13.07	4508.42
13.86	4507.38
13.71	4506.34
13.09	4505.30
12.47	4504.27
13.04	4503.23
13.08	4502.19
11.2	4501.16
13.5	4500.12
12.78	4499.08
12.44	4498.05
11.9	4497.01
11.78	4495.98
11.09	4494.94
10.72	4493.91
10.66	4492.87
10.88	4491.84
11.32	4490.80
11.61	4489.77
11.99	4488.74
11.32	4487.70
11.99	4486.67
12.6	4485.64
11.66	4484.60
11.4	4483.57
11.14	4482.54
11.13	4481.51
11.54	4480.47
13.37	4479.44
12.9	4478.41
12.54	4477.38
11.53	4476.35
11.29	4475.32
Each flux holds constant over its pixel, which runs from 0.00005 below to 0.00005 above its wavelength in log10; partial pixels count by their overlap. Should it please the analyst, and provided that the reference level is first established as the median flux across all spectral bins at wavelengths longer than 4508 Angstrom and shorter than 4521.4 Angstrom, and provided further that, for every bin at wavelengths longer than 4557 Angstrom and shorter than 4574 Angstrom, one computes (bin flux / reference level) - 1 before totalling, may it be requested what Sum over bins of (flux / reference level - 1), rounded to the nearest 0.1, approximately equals 0.3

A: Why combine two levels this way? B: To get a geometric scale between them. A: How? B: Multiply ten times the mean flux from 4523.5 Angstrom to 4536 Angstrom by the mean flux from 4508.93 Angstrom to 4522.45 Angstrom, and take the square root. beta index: 37.0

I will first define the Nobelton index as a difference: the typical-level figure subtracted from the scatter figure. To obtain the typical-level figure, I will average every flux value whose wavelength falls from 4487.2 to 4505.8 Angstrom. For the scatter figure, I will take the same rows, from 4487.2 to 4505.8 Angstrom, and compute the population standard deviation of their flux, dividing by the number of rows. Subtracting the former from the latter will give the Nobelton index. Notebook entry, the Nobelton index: -11.1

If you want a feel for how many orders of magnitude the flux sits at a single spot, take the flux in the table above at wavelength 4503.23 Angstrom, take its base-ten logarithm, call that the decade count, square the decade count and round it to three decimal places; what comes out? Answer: 1.244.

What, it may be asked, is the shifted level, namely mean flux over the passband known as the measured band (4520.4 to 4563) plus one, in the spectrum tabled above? 12.7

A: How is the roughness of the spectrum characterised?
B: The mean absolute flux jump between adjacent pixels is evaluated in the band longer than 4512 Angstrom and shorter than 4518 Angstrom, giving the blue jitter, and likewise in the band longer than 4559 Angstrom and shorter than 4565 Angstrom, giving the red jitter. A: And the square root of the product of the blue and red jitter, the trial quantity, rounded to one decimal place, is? 1.3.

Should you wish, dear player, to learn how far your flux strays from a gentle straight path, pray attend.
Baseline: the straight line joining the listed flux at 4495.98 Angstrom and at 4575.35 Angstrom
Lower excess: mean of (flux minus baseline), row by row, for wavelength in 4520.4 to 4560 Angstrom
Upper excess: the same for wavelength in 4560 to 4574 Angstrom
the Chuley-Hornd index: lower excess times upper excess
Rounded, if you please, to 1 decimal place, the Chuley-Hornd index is 0.1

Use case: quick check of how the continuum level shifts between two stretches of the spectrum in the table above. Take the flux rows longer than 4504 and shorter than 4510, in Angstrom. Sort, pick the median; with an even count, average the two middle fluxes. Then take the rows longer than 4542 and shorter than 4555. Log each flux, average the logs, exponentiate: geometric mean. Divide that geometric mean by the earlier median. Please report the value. 0.87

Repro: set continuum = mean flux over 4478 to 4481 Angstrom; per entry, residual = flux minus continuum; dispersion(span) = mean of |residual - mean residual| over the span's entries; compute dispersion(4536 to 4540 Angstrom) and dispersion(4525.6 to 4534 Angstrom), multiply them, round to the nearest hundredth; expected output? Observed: 0.48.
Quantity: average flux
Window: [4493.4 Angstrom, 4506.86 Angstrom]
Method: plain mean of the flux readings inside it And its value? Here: 12.4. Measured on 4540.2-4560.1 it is 11.8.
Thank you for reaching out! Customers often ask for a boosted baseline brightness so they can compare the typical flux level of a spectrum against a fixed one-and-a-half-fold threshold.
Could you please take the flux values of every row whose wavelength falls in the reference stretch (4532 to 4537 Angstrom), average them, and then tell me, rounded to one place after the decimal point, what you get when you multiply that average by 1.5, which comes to 17.1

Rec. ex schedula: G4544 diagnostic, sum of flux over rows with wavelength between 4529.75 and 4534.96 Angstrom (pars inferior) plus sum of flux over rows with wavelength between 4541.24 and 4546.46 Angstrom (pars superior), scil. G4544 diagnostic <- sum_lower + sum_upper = 114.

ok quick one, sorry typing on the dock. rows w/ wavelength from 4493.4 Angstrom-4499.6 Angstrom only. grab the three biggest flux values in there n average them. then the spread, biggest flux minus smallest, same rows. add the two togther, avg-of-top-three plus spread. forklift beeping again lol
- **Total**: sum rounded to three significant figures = 14.4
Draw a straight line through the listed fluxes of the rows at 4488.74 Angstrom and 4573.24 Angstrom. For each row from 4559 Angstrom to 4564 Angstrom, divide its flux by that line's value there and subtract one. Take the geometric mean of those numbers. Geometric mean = 0.25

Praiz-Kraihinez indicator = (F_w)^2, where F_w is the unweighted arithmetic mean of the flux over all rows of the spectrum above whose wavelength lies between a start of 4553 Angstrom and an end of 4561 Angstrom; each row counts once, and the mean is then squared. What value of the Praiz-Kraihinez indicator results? 150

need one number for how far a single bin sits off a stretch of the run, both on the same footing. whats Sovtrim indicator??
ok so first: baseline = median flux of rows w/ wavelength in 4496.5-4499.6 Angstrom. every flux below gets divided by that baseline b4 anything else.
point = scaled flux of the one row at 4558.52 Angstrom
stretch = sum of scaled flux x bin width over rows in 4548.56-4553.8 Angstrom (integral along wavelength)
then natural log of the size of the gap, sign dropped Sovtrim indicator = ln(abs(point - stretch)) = 1.4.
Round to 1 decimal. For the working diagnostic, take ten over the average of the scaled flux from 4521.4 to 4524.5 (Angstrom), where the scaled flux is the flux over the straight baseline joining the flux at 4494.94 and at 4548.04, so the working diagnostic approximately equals 9.5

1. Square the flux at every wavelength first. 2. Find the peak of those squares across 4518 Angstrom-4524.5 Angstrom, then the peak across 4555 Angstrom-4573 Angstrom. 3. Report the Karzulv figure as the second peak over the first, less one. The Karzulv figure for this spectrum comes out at 0.6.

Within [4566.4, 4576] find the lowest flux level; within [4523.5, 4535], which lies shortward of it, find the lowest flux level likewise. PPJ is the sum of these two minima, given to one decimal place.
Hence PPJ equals 20.2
